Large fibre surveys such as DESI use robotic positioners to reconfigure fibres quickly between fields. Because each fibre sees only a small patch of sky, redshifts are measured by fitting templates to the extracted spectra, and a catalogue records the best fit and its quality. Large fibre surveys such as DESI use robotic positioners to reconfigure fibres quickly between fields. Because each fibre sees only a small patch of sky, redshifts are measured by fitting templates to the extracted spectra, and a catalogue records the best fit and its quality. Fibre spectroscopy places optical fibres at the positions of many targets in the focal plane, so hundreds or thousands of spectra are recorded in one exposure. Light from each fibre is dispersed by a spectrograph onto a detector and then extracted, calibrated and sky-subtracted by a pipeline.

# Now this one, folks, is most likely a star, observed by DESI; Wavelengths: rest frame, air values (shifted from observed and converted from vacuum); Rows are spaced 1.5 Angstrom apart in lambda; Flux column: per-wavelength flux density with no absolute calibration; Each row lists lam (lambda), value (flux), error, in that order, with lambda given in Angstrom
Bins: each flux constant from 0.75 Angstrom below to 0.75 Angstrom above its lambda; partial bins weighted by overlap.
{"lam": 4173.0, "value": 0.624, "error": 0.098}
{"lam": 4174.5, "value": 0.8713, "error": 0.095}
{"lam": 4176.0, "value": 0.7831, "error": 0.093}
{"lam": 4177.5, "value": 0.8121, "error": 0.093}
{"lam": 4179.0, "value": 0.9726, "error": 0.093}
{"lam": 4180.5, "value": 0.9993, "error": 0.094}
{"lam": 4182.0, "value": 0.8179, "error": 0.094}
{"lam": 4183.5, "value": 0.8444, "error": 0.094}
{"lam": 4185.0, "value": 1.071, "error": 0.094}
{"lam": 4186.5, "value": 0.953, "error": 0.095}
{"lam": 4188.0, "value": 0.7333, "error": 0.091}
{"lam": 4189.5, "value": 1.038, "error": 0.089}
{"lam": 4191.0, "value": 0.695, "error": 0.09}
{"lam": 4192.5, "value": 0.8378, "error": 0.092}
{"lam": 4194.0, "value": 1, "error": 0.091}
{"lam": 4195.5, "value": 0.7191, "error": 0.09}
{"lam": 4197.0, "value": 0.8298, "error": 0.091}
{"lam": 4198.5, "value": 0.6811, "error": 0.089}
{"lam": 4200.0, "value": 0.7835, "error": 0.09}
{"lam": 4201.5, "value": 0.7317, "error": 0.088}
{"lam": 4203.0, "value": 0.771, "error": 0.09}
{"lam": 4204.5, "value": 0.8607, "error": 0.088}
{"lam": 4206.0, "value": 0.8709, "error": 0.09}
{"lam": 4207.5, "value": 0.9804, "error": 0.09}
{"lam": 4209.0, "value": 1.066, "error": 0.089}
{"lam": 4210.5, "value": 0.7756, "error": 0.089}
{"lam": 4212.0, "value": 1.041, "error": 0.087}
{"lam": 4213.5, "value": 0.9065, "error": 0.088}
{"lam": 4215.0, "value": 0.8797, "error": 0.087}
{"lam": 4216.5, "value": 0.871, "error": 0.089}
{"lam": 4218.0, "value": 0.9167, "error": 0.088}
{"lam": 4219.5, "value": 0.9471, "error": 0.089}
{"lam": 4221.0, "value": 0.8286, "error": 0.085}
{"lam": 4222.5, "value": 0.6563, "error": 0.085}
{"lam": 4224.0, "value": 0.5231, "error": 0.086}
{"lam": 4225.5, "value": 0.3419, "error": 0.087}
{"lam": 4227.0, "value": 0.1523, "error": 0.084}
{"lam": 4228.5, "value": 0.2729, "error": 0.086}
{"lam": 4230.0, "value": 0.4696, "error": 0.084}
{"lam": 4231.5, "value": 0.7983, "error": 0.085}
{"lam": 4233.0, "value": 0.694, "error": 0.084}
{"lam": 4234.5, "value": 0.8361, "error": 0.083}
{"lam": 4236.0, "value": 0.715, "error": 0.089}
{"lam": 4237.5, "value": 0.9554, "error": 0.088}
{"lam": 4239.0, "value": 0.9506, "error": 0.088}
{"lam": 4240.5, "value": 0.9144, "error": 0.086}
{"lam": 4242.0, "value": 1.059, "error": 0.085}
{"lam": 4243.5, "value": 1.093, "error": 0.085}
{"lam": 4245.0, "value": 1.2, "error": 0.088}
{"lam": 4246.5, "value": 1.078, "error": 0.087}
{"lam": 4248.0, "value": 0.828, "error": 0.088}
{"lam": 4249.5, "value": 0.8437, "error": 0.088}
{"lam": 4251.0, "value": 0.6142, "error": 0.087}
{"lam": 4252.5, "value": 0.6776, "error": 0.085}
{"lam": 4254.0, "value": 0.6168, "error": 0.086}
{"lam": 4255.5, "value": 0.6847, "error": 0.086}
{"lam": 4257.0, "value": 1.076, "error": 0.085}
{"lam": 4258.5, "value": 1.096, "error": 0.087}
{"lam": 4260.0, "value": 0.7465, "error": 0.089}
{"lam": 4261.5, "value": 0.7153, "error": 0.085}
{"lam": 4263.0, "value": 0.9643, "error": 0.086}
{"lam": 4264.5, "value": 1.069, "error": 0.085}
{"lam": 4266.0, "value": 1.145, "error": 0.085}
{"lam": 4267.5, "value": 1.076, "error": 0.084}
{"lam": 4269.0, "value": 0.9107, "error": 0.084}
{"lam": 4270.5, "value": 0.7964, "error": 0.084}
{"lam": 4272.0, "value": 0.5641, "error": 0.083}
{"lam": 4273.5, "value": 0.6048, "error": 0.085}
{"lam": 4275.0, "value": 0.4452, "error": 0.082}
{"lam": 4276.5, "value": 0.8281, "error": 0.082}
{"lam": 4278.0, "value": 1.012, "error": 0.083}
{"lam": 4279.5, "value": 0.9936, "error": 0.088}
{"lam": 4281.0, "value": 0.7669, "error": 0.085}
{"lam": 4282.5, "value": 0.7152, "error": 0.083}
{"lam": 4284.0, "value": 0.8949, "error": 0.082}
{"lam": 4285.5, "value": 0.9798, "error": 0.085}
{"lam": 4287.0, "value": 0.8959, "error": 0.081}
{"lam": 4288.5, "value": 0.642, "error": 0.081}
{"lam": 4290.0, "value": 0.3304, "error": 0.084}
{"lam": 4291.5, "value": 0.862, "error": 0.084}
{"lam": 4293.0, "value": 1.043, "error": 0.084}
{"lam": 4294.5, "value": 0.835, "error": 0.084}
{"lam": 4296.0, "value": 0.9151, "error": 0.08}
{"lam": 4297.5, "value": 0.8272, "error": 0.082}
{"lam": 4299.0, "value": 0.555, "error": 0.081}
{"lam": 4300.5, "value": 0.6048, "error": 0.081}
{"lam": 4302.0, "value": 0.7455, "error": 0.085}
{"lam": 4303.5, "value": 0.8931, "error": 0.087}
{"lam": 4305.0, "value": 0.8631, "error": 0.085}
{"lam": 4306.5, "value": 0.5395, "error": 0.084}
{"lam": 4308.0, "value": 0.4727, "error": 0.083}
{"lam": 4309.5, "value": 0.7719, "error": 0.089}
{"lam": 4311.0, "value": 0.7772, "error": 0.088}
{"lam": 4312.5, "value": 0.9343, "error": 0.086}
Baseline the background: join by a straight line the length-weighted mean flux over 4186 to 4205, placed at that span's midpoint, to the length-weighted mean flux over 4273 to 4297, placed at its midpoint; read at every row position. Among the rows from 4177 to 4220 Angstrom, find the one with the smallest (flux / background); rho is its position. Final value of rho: 4198.5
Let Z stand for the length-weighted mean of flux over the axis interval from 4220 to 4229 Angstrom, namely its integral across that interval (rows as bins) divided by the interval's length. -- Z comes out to 0.481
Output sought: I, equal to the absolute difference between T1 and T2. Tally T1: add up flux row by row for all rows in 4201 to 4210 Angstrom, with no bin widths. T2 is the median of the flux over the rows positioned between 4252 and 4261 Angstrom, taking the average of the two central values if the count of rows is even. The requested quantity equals 4.6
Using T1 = 5.3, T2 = 0.72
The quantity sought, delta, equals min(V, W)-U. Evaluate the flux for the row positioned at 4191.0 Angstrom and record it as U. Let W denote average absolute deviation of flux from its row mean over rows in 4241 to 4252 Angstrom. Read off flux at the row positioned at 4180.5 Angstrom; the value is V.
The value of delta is -0.53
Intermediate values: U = 0.695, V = 0.9993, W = 0.17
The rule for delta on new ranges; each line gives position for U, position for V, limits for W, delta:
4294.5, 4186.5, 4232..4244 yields -0.72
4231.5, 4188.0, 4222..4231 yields -0.65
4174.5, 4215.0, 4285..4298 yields -0.73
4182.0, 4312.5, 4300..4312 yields -0.69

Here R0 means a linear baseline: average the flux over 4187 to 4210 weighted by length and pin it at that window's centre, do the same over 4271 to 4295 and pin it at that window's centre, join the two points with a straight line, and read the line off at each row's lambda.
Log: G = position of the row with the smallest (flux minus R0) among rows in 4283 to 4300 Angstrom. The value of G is 4290.0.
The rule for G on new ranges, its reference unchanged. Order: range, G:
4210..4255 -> 4227.0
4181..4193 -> 4191.0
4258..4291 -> 4290.0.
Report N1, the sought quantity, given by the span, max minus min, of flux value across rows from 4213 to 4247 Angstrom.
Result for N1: 1.05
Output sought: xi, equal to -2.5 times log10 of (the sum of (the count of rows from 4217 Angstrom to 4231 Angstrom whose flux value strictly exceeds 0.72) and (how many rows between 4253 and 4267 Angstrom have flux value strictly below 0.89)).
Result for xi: -2.11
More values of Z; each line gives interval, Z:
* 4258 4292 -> 0.826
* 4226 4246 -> 0.776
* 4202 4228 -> 0.782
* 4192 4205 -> 0.800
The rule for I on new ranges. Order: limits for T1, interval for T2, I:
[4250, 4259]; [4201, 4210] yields 3.9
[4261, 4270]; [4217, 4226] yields 5.1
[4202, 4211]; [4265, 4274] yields 4.5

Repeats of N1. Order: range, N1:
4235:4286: 0.75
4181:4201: 0.39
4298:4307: 0.35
